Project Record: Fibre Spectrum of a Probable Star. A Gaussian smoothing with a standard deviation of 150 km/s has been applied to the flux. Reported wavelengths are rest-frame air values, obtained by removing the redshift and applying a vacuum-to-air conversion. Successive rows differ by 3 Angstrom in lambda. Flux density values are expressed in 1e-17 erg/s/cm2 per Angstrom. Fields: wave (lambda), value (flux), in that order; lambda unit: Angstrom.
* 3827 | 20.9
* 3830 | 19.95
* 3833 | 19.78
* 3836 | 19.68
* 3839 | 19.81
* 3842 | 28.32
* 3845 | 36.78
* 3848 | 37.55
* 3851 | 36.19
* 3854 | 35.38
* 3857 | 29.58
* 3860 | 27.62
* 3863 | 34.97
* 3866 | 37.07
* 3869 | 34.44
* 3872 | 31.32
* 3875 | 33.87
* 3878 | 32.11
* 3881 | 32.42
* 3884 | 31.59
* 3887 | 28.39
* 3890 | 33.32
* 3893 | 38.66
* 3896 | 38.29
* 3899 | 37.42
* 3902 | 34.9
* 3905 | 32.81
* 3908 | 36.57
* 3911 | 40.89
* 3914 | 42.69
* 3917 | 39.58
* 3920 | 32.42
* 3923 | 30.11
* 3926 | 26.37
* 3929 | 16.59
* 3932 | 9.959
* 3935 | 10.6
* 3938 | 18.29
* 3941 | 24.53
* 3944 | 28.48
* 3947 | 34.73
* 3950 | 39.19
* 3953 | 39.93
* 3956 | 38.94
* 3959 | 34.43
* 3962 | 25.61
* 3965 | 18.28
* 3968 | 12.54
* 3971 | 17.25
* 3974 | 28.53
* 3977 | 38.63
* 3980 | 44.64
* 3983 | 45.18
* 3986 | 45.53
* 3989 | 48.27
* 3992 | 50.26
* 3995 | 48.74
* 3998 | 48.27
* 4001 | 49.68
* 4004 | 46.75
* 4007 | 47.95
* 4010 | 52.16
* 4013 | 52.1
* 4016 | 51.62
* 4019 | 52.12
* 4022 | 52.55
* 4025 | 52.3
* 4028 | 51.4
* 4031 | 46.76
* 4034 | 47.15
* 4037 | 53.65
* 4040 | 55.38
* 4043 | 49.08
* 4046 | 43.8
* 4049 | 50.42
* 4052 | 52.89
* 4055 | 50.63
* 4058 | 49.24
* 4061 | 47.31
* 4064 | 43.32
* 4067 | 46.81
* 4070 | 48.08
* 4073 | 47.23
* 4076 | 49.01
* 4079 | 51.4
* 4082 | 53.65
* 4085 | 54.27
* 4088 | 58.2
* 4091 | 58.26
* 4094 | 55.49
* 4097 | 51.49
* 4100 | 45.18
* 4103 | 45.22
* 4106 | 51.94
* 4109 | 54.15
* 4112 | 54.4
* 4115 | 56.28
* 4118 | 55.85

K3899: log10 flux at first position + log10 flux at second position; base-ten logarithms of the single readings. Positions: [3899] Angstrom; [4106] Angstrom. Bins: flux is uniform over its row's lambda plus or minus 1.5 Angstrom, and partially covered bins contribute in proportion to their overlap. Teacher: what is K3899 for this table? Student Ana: 3.29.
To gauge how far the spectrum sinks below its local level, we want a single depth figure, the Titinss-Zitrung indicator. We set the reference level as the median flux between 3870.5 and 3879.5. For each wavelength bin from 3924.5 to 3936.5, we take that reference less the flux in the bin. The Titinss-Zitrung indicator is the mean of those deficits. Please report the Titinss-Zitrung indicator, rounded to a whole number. 16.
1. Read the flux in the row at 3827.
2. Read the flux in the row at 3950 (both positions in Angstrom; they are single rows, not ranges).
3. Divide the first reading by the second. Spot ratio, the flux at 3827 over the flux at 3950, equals 0.53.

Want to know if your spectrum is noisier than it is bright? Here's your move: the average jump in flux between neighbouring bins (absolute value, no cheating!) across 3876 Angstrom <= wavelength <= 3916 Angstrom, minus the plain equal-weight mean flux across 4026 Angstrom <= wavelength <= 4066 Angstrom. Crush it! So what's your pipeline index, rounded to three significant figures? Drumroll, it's -46.8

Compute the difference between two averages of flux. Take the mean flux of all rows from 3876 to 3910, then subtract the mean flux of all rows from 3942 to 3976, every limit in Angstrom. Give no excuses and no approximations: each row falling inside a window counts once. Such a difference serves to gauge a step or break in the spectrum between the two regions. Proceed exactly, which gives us 5.3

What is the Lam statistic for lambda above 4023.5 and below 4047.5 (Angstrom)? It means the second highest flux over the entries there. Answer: 53.65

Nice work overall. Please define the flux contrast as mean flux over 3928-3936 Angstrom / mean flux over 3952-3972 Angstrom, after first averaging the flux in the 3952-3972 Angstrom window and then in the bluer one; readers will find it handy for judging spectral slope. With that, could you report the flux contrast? 0.46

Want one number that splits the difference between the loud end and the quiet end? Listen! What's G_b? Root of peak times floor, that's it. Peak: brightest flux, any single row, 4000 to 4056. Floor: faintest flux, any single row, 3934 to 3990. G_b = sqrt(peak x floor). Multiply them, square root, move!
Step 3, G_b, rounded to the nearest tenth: 24.2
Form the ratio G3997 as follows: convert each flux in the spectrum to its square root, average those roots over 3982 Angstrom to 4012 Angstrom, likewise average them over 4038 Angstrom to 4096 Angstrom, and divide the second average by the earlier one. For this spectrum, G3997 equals 1.02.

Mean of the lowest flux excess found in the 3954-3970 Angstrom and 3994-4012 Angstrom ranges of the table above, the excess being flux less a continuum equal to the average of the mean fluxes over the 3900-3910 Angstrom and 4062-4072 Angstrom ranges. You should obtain -11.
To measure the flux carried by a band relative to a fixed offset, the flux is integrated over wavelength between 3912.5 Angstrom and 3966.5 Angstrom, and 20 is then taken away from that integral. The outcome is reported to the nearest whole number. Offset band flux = 1512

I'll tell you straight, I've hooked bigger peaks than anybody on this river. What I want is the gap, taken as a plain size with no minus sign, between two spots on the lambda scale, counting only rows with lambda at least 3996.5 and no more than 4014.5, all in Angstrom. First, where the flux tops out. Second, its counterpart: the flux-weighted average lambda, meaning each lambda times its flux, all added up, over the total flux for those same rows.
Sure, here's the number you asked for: 4.4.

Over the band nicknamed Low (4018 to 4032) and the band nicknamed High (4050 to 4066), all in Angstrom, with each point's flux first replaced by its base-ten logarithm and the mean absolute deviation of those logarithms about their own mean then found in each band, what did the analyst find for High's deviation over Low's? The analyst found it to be 1.6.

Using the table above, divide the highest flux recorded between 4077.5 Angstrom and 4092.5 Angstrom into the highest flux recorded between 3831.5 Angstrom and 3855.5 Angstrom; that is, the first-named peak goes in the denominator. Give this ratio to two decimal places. 0.64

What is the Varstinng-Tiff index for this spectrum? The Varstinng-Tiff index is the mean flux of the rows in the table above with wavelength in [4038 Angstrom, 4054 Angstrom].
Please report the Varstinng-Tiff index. 50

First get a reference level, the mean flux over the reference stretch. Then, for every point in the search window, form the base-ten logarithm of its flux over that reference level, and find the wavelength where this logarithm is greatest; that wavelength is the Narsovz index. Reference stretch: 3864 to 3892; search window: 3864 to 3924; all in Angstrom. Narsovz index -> 3914 Angstrom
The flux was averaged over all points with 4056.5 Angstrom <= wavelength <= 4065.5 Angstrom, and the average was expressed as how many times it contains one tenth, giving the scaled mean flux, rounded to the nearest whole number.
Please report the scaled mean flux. 466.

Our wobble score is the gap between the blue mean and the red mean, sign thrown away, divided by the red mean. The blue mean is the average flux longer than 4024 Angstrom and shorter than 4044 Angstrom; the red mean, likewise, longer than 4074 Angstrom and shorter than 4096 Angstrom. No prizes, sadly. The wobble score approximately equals 0.1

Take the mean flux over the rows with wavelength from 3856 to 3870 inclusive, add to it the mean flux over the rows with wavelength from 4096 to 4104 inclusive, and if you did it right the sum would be 80.0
